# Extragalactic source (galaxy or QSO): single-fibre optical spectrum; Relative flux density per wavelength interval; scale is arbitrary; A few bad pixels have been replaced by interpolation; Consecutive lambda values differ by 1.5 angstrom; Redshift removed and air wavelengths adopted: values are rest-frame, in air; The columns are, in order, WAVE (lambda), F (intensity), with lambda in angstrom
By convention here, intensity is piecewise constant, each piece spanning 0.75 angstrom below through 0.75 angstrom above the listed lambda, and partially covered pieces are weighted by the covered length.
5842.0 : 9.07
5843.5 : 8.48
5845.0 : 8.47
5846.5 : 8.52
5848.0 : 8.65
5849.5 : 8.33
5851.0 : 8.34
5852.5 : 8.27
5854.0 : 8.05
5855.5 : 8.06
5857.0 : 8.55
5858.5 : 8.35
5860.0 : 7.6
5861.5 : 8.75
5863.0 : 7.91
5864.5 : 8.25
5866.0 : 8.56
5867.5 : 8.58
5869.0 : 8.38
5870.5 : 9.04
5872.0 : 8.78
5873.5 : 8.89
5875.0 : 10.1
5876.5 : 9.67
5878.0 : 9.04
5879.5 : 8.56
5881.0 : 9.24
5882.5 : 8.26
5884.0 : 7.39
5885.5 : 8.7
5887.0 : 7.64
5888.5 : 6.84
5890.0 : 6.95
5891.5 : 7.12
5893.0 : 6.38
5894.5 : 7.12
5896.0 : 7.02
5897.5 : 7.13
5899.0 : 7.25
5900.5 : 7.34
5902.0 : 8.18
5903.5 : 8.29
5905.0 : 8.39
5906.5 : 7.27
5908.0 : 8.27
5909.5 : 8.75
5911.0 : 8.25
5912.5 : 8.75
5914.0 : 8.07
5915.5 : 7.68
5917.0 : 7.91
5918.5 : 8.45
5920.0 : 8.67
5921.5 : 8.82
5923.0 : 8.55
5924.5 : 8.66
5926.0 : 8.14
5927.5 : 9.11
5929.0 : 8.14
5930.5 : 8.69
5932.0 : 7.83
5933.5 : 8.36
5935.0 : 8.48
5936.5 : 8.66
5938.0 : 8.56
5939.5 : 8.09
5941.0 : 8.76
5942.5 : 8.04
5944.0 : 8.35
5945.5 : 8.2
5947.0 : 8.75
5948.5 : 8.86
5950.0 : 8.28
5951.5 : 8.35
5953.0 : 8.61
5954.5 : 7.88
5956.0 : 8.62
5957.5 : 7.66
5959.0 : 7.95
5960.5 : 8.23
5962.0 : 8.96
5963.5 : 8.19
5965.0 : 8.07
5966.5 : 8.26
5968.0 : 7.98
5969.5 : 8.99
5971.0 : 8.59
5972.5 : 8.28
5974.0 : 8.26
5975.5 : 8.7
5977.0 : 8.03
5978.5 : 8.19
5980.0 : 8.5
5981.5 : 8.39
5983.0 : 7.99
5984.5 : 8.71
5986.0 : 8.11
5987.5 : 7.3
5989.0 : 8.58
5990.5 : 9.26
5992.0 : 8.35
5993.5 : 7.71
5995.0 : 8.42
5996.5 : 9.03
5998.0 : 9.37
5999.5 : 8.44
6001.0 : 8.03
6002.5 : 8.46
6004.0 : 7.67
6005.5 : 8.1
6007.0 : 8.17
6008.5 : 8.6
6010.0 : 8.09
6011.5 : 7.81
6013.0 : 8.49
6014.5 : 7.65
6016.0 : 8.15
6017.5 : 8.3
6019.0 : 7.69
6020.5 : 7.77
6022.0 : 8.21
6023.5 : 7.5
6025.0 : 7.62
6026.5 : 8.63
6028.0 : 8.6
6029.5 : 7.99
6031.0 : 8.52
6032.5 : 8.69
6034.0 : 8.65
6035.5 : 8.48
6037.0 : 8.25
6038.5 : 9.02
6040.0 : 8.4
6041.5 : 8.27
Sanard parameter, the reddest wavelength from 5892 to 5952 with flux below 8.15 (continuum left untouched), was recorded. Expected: 5942.5 angstrom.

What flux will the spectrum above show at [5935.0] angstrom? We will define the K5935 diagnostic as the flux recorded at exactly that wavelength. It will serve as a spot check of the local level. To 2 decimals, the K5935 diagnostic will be 8.48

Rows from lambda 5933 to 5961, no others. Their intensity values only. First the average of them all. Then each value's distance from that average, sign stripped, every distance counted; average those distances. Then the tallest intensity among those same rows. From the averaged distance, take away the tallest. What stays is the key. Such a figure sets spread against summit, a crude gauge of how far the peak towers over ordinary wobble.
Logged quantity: -8.60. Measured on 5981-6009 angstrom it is -8.98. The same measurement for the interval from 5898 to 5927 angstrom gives -8.43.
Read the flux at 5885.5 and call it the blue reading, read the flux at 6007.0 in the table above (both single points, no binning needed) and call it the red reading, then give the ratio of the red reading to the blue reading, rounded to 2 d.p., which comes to 0.94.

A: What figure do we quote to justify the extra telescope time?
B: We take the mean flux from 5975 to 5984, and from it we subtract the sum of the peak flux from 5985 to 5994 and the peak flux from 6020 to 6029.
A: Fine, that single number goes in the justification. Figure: -9.59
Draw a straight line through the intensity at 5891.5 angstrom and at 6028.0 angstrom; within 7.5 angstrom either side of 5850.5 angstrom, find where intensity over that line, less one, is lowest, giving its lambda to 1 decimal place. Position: 5855.5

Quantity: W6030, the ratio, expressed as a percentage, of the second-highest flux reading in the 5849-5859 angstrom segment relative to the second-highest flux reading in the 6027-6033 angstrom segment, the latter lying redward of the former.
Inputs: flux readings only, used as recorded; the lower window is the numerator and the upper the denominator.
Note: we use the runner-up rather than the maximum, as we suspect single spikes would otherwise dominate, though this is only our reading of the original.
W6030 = 97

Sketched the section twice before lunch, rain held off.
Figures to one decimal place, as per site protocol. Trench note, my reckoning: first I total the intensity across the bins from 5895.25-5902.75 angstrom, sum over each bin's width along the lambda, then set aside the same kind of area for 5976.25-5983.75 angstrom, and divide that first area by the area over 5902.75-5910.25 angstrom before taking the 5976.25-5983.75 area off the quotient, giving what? -60.7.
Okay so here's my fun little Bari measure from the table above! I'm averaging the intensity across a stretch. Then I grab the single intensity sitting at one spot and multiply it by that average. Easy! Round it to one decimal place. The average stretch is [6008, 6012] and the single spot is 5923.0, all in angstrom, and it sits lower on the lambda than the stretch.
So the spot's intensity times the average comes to 69.8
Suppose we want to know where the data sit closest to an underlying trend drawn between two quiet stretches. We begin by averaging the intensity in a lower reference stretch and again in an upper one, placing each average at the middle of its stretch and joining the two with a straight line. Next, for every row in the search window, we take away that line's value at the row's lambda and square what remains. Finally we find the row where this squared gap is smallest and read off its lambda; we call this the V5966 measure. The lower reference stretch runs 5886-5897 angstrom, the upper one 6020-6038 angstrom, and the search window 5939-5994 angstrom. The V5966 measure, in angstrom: 5957.5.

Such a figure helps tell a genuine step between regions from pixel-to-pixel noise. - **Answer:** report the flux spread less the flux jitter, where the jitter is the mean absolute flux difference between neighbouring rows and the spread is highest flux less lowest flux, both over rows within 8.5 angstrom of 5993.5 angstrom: 1.34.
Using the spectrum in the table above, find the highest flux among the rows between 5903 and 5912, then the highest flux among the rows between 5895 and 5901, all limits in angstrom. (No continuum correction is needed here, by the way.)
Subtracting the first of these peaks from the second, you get -1.4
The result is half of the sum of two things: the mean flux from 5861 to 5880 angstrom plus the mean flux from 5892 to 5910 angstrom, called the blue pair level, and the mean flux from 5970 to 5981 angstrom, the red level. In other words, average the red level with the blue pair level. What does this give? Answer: 12.4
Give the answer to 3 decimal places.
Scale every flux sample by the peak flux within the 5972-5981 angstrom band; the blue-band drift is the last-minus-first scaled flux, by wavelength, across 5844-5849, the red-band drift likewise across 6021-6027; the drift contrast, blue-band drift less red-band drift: -0.028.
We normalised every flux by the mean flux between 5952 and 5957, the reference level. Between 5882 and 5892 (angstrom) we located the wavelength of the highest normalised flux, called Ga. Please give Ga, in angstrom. 5885.5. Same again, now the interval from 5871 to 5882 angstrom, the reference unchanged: 5875.0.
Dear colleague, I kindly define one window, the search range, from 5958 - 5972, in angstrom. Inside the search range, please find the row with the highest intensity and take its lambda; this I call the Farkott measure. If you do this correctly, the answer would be 5969.5 angstrom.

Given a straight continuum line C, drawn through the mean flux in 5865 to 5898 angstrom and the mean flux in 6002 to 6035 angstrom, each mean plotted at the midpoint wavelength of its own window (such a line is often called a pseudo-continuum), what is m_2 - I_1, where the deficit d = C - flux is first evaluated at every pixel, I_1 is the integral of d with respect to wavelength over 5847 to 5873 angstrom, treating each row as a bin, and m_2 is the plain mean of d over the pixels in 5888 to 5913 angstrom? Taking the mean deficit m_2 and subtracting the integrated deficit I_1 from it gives 6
